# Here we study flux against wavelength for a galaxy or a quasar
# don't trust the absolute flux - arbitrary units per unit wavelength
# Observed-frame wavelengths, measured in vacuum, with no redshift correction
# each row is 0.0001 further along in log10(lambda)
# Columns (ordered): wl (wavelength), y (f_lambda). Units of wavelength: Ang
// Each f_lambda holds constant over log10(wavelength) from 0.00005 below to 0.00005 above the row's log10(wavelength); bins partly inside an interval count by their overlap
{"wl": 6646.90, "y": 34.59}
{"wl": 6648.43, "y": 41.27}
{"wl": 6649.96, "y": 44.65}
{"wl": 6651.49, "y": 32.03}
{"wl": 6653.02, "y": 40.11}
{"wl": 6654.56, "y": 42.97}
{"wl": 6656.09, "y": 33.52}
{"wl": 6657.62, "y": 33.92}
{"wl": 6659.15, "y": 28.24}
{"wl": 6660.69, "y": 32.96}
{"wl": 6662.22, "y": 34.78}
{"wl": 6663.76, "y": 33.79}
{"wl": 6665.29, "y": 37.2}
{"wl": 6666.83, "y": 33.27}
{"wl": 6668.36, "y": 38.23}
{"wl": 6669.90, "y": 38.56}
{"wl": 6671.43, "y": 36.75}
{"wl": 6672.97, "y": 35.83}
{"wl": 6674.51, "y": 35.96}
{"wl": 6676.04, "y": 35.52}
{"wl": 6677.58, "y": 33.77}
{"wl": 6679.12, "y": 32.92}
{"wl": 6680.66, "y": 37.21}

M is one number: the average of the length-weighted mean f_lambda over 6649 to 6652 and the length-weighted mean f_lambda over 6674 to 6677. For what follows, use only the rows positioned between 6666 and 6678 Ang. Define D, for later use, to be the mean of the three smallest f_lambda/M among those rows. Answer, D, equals 0.91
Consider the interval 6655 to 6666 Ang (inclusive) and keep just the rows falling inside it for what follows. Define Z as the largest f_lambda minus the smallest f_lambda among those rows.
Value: 9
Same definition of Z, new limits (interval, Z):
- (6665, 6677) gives 5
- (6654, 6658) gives 9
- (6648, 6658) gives 13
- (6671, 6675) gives 1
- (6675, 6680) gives 3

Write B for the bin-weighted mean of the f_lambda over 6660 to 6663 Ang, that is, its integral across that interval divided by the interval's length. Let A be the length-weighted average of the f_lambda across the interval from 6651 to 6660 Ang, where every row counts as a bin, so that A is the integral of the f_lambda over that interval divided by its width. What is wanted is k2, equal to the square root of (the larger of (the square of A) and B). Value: 35.2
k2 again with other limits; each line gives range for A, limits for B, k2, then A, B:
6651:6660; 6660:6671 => 35.2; 35.2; 35.6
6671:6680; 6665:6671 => 35.1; 35.1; 36.8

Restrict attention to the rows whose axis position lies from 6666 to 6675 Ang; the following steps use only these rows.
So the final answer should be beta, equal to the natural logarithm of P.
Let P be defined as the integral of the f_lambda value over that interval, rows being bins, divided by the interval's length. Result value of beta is 3.60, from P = 36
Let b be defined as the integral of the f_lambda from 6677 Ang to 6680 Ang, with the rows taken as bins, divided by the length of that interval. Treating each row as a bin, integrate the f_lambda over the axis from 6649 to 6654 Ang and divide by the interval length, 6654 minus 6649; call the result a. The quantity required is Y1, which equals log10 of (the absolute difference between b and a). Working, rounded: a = 39.2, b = 33.4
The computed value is 0.76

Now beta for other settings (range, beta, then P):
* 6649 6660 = 3.60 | 37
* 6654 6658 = 3.61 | 37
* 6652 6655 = 3.70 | 40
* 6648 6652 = 3.68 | 40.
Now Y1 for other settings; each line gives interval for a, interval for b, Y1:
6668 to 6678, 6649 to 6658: 0.24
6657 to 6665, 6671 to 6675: 0.49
